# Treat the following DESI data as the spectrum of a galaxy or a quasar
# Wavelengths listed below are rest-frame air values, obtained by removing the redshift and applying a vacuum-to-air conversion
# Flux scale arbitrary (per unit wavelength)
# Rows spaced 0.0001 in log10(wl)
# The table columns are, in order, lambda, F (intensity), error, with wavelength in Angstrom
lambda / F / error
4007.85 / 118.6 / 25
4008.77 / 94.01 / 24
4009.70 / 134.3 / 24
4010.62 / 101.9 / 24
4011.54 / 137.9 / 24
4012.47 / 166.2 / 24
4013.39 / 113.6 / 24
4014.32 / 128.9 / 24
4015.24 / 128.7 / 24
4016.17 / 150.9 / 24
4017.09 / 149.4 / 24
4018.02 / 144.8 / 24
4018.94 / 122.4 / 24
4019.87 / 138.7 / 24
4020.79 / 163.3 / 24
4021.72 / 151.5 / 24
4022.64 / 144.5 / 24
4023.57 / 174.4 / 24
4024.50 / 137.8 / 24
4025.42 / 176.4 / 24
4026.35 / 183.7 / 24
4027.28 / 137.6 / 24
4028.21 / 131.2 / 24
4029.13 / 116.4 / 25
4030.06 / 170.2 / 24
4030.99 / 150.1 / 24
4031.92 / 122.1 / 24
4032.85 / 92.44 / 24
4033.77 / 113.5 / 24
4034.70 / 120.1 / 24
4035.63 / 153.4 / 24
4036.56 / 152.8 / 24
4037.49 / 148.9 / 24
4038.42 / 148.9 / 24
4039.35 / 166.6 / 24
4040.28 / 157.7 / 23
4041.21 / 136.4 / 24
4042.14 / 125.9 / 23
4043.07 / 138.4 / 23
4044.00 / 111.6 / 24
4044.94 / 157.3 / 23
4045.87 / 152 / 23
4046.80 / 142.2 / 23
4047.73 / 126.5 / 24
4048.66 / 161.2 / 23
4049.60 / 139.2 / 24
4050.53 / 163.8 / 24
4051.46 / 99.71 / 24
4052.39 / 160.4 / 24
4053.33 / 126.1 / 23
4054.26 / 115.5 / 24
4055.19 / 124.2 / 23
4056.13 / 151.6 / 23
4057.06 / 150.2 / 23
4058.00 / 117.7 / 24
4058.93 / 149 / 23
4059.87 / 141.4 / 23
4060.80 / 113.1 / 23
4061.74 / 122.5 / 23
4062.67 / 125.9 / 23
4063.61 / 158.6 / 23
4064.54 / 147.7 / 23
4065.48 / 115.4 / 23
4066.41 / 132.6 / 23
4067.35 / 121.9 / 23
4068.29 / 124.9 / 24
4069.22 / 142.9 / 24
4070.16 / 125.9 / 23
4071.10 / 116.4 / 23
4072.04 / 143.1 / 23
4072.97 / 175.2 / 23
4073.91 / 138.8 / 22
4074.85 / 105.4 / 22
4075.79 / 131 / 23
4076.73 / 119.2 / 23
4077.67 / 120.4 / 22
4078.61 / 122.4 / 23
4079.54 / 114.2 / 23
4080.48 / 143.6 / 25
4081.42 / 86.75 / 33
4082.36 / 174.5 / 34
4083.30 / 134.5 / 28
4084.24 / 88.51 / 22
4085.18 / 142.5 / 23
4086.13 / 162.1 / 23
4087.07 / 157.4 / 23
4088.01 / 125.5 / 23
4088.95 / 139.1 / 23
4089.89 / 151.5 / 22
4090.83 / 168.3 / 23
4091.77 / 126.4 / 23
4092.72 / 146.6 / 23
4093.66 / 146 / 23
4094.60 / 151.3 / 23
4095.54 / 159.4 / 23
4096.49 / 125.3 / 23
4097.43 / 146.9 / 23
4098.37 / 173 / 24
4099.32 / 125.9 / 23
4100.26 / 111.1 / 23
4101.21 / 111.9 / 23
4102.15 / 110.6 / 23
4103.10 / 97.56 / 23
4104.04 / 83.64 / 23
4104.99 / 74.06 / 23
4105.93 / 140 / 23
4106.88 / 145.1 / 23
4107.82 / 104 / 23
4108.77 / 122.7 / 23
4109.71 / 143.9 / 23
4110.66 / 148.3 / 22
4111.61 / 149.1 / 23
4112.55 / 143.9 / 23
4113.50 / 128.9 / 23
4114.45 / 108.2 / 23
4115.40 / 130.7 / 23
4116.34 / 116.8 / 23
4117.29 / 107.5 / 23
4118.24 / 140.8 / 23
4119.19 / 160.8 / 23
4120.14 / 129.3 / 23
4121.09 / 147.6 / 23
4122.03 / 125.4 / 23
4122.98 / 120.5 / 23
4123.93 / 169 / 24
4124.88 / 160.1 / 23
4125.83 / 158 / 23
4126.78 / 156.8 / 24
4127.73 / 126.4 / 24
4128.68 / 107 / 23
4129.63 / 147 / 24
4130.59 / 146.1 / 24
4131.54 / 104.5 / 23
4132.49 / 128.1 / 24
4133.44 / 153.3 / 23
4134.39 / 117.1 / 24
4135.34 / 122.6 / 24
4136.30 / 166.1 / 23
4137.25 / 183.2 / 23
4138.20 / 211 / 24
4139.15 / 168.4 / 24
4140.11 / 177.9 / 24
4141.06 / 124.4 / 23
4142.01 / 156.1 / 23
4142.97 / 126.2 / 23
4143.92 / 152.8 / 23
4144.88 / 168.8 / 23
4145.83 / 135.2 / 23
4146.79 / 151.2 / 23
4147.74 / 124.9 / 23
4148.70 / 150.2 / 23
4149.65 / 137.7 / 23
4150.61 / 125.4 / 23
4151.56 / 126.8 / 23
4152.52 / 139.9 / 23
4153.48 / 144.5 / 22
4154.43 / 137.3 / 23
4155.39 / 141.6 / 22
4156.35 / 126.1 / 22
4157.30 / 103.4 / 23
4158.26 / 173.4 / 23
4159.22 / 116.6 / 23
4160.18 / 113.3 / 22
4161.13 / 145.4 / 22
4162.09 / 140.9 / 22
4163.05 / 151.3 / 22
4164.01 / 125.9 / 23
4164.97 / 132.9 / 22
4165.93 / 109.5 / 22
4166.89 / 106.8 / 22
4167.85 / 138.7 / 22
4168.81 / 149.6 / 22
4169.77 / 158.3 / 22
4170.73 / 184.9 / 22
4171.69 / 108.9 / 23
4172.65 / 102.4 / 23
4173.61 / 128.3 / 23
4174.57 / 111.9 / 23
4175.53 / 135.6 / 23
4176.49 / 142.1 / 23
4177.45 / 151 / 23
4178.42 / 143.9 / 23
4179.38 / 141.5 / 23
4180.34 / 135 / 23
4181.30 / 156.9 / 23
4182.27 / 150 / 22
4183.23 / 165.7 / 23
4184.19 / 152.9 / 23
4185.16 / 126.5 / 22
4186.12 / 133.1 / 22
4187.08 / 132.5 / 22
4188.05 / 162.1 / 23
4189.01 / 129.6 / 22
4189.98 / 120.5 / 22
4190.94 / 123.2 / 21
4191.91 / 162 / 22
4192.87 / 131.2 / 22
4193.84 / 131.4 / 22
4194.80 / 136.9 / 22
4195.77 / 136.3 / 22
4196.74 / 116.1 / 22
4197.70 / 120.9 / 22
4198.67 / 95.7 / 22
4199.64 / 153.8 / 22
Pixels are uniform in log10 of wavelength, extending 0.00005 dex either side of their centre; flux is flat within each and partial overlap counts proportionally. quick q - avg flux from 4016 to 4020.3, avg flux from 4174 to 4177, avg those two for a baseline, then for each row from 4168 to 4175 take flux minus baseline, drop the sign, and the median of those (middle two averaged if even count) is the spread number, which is 24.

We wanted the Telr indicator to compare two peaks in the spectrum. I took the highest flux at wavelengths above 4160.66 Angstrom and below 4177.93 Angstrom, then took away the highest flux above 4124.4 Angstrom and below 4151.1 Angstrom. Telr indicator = -26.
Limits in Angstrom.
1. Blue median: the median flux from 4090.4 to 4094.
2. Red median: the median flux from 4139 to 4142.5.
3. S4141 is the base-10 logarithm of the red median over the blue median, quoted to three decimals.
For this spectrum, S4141 0.045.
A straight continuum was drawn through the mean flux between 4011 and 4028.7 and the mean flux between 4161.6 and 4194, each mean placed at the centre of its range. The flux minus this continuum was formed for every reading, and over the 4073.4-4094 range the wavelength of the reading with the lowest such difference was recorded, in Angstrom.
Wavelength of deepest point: 4081.42 Angstrom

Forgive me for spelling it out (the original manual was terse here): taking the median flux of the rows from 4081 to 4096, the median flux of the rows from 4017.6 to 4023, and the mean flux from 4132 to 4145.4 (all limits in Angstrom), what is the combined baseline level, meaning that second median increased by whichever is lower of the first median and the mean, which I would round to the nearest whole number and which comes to 291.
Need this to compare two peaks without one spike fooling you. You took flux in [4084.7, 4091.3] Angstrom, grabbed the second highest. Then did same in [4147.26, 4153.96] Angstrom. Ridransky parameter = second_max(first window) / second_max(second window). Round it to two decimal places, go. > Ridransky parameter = 1.12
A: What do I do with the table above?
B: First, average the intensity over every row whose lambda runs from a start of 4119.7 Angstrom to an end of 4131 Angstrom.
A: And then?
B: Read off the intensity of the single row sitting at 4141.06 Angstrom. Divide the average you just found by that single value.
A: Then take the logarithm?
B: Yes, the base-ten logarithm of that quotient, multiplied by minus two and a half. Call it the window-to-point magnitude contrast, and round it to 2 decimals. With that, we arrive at -0.14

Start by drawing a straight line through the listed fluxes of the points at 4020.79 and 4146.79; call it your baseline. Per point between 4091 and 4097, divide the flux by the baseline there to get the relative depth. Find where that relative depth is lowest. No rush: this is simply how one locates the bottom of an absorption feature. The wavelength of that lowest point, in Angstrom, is 4096.49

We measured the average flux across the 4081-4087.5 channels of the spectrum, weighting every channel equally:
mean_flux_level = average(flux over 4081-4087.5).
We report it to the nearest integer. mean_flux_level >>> 135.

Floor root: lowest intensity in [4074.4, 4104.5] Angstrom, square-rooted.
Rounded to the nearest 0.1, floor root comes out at 9.1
